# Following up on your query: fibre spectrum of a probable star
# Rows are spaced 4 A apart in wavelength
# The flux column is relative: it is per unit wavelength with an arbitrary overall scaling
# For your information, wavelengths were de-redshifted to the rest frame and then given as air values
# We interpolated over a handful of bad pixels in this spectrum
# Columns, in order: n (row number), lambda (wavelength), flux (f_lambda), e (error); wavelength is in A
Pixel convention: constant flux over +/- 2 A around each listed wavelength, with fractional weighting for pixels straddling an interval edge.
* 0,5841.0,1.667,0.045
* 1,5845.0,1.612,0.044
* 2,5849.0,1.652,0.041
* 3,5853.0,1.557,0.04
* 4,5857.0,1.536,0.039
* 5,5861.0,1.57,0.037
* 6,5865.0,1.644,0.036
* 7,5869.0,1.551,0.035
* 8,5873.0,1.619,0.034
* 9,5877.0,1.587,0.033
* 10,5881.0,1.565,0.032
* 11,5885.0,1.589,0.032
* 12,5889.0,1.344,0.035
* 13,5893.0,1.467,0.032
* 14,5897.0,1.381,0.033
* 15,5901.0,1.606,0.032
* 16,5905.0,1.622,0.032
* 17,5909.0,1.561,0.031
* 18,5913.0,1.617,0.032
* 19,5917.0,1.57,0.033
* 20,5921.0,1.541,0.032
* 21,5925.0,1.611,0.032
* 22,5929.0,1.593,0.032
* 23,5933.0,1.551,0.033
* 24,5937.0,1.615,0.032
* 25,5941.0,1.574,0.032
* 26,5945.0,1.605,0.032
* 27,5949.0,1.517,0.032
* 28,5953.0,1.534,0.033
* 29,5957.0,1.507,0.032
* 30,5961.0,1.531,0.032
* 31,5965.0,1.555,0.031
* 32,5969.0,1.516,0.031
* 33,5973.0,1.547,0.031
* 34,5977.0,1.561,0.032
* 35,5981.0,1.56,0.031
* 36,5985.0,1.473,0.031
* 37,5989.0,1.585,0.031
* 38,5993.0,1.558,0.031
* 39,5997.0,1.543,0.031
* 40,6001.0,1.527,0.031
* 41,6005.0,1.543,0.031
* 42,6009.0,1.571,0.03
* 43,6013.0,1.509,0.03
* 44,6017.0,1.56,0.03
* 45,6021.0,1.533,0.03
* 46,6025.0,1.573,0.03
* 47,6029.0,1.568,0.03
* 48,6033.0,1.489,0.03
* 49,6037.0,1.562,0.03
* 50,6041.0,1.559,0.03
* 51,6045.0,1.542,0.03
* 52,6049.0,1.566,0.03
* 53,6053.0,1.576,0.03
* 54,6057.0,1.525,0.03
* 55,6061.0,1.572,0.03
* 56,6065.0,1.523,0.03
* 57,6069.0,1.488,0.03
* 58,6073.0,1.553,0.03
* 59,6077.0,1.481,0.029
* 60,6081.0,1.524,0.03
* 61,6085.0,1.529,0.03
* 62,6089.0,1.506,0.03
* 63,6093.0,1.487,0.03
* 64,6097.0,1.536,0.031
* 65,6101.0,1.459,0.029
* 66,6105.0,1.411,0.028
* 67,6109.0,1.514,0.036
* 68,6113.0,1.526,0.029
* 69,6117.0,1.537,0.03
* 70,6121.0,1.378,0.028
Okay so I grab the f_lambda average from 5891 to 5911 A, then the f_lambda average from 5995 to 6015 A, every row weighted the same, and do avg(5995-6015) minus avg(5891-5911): 0.01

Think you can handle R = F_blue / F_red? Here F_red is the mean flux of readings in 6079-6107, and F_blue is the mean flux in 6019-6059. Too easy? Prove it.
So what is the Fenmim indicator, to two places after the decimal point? 1.04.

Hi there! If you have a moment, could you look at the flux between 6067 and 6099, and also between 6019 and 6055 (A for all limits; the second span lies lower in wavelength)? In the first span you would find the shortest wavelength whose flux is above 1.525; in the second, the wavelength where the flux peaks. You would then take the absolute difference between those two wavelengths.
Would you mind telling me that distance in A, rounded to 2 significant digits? 20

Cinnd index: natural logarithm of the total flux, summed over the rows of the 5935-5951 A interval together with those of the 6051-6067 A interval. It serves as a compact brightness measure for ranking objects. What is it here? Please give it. 2.53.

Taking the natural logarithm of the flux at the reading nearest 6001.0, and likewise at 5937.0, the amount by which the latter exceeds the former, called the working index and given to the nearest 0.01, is 0.06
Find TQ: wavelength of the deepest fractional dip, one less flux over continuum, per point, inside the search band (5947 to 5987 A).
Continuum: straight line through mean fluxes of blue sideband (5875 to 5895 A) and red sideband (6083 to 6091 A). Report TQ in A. 5985.0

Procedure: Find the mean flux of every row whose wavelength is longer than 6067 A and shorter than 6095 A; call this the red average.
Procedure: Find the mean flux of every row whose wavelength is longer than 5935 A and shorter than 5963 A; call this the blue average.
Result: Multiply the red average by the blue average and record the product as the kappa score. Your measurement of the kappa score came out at 2.35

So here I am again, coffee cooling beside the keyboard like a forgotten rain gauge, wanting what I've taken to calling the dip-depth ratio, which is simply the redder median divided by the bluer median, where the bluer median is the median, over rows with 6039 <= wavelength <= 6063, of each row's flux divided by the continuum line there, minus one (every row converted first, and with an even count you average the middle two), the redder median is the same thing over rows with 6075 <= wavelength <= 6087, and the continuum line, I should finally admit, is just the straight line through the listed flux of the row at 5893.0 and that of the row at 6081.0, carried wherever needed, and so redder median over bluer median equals 0.0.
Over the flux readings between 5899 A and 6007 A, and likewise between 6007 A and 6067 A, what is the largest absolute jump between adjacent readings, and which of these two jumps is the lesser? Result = 0.079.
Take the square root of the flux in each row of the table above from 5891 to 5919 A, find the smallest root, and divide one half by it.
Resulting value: 0.425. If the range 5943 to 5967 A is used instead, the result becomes 0.407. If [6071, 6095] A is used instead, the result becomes 0.411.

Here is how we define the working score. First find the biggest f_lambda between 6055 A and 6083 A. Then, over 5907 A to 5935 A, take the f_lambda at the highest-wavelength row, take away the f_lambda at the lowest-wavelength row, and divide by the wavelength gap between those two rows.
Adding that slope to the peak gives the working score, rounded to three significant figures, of 1.57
